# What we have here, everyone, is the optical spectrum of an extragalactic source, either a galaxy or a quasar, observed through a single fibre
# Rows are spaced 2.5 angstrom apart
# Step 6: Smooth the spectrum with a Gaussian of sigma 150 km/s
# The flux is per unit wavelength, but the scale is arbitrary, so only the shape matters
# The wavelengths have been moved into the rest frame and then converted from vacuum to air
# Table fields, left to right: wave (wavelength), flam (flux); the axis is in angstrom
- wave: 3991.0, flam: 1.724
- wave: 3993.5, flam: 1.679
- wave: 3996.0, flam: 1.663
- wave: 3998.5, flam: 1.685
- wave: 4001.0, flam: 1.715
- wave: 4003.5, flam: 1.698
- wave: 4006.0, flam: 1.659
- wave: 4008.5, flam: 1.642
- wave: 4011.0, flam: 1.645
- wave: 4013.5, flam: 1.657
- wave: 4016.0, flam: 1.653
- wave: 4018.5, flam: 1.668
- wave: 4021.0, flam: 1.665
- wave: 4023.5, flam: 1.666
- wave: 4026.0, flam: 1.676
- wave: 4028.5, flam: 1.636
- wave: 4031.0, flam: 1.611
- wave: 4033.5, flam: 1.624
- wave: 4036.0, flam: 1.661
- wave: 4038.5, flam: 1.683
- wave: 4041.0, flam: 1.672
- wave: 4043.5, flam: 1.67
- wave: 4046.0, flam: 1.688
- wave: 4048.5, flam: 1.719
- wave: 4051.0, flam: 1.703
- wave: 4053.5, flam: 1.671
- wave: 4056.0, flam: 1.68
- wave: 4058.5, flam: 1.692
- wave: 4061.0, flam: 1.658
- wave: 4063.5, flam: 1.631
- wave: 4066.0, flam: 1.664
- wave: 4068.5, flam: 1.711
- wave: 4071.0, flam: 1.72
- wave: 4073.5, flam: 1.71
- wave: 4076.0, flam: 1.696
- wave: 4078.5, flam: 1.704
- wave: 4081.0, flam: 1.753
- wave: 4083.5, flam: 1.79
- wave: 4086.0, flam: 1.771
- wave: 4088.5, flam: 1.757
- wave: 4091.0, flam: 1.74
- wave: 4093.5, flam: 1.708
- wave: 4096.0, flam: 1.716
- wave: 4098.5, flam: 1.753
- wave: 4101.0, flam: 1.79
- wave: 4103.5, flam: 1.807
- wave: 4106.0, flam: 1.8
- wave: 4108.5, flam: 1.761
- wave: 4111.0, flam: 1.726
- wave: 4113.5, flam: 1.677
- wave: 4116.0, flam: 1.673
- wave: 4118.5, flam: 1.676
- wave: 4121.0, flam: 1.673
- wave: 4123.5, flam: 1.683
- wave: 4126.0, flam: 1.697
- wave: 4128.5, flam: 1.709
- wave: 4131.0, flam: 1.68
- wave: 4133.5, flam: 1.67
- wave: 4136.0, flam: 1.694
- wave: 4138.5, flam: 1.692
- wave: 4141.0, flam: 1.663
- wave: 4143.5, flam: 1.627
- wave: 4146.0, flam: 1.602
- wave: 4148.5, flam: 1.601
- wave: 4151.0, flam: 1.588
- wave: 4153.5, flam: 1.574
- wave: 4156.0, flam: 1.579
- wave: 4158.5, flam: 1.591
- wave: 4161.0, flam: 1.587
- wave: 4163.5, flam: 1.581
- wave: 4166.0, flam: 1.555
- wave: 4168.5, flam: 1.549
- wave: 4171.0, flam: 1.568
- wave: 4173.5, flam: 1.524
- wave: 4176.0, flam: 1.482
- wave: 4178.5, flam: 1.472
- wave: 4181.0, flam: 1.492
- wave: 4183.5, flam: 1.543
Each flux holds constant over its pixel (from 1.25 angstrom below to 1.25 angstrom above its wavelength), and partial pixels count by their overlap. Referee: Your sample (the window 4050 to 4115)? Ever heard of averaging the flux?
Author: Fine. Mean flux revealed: 1.72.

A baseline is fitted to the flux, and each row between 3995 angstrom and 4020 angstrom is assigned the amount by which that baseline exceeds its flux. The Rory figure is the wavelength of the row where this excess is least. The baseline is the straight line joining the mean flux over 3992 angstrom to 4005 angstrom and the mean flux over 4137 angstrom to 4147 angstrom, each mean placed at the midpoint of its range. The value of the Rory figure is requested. 4001.0 angstrom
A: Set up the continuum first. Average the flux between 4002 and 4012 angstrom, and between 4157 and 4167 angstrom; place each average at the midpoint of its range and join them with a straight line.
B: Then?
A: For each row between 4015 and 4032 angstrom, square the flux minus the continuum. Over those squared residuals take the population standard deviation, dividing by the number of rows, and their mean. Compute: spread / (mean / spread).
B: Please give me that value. 0.001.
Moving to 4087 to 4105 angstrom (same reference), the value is 0.005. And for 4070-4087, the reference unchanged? 0.005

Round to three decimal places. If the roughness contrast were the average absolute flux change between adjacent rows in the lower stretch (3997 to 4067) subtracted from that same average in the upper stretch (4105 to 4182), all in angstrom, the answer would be -0.001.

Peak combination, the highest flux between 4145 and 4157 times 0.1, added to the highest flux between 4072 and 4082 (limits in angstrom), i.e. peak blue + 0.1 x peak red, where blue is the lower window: 1.91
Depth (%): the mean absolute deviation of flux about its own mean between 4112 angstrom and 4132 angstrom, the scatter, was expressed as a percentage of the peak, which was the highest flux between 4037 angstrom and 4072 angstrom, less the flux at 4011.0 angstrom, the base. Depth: 13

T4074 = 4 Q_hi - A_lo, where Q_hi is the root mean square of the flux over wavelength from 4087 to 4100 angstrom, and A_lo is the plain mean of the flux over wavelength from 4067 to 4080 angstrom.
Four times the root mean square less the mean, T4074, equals 5.23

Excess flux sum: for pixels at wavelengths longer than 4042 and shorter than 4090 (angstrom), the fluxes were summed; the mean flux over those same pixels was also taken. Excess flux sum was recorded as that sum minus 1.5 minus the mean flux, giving 29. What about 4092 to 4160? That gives 42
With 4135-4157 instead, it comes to 11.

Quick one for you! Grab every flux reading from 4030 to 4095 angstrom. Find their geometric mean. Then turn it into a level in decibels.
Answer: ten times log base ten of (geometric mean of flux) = 2.29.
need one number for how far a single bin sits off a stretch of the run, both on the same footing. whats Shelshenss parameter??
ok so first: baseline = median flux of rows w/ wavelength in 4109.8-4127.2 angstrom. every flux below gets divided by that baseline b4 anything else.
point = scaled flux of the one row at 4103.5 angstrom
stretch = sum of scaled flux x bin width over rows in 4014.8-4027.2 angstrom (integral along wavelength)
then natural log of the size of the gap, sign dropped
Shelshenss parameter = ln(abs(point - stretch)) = 2.4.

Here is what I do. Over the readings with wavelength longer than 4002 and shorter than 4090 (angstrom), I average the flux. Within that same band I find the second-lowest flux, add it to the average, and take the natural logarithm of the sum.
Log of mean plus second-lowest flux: 1.196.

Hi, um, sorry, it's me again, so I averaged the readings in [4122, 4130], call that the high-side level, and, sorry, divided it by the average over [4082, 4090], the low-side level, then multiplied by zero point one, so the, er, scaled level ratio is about 0.096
